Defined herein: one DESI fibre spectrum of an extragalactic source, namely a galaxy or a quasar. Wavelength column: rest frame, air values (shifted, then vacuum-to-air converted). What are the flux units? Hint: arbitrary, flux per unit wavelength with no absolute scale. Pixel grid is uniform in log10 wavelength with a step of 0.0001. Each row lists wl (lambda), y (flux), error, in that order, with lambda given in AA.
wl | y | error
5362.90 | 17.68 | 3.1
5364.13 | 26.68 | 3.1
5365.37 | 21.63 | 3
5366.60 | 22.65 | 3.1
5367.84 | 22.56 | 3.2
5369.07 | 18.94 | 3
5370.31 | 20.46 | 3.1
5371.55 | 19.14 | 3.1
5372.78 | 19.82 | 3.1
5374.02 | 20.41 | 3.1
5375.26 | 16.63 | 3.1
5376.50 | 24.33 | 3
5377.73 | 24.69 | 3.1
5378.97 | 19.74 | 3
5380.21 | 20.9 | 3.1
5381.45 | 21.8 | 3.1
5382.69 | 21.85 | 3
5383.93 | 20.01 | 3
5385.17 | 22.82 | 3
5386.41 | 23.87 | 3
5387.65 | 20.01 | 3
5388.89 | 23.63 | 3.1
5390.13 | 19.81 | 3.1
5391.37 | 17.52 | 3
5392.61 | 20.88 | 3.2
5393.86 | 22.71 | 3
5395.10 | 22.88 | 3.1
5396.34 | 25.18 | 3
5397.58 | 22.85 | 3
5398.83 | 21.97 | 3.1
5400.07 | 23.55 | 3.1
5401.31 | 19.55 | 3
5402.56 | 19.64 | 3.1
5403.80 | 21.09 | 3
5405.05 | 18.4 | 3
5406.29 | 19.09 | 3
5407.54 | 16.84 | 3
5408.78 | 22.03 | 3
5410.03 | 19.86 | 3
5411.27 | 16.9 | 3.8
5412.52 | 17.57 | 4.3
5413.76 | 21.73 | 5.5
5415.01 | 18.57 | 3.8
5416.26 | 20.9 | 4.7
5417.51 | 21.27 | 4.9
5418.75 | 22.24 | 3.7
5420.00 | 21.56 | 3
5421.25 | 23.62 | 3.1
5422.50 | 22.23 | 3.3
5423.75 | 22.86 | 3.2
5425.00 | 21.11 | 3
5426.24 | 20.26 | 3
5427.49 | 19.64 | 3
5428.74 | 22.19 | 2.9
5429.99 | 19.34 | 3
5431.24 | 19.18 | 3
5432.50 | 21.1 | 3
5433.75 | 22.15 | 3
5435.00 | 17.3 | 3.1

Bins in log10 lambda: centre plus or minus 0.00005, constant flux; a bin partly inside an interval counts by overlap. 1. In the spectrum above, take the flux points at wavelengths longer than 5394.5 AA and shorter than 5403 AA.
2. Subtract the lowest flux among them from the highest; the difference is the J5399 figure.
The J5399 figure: 5.6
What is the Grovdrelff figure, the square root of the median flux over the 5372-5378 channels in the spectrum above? 4.52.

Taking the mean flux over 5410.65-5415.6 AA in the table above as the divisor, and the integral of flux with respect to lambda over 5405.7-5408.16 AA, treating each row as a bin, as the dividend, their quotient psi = 2.4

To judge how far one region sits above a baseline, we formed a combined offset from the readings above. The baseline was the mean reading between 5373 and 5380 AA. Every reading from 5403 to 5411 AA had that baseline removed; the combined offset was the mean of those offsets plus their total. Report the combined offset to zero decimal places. -11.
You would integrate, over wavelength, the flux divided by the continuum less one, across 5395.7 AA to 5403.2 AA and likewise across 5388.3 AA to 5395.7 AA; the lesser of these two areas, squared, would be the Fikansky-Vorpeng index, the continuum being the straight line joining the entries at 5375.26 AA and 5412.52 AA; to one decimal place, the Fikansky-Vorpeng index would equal 3.3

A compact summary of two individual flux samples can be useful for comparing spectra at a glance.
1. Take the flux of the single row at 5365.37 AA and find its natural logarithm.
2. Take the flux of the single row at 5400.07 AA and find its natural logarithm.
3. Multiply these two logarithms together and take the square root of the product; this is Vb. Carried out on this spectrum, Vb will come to 3.12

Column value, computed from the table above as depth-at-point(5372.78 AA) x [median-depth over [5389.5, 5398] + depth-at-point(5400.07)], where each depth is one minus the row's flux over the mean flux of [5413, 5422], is -0.012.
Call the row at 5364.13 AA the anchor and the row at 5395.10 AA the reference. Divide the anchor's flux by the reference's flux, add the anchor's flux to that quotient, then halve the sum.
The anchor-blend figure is 13.9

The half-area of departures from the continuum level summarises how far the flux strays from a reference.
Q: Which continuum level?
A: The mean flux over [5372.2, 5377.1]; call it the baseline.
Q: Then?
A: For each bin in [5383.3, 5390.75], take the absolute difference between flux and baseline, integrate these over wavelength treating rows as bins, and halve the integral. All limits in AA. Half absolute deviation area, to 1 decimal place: 6.5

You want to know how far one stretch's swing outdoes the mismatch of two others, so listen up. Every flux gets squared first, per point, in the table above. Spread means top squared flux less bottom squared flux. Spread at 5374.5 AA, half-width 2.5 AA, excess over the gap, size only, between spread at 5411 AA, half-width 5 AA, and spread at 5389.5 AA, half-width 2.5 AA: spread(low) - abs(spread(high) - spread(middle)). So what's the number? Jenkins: 266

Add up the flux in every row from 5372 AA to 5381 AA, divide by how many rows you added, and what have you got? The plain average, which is 20.9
